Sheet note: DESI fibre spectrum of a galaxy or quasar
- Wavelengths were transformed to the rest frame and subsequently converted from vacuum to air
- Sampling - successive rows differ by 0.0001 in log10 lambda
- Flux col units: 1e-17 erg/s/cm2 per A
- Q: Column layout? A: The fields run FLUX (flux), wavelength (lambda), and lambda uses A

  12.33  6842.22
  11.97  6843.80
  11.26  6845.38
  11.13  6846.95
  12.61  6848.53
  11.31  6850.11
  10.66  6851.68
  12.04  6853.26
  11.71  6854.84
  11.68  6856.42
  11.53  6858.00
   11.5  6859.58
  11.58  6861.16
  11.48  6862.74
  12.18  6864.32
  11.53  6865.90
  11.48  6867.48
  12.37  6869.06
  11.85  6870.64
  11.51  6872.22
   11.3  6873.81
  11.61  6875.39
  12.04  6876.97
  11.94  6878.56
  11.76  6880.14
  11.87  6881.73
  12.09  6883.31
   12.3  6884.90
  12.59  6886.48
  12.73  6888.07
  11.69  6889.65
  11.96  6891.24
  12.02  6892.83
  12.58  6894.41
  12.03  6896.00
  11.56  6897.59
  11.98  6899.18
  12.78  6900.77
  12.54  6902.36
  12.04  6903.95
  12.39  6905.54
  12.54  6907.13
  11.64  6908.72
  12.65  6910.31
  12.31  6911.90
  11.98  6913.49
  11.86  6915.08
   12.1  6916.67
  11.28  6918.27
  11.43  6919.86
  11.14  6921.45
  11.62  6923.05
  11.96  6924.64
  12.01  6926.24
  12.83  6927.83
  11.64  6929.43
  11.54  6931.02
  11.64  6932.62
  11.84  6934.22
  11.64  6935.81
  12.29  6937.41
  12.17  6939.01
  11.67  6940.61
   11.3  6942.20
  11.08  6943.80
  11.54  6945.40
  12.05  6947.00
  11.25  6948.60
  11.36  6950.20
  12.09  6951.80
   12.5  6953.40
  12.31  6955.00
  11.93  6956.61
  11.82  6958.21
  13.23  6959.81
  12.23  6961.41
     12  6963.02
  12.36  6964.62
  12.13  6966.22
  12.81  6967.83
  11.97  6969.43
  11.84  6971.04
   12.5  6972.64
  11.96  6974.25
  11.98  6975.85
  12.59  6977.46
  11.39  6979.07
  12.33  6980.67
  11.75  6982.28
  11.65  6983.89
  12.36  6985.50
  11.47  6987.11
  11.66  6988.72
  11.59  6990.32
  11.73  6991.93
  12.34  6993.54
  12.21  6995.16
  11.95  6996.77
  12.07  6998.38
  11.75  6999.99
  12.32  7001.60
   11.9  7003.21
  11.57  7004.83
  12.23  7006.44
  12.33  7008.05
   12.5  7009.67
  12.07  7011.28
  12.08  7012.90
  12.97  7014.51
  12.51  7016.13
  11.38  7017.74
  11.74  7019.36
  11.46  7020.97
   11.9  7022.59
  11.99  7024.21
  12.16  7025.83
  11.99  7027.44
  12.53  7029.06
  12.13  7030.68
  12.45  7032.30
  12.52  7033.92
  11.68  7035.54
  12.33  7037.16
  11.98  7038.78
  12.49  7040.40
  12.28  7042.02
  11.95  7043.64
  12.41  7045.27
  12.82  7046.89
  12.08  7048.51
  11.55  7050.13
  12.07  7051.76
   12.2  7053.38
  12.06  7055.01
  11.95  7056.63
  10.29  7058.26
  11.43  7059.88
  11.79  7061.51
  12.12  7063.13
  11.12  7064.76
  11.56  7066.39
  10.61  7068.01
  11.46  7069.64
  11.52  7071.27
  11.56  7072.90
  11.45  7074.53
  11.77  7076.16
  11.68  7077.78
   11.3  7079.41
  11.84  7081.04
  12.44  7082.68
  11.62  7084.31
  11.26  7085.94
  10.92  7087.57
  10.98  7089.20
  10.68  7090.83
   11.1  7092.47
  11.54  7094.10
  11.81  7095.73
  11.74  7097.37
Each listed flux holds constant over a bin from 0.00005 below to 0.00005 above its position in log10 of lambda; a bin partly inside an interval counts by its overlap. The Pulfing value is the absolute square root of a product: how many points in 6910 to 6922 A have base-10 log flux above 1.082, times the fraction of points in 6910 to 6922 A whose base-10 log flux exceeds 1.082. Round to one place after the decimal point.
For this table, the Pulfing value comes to 1.1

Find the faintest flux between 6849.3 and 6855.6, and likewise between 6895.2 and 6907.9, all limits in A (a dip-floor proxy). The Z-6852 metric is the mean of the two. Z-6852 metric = 11.1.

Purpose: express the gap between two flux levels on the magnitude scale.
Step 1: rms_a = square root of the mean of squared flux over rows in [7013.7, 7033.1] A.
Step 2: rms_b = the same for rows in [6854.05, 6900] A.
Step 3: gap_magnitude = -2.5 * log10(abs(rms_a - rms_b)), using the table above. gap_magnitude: 1.6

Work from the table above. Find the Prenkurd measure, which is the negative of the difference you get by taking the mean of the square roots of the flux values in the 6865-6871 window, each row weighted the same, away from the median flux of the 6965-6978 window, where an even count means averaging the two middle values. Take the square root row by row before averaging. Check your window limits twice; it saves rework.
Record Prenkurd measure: -8.6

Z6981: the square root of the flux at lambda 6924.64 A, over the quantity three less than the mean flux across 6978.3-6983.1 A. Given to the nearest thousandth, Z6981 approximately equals 0.392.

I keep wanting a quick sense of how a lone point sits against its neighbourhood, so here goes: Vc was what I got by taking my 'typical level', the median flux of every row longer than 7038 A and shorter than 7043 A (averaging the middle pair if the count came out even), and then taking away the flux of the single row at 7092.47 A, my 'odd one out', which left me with 1.2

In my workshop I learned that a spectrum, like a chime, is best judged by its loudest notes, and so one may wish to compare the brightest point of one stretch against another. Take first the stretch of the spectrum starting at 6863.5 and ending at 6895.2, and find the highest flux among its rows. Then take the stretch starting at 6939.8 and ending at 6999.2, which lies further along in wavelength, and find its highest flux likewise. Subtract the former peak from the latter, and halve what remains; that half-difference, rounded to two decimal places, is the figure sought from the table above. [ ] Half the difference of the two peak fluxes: 0.25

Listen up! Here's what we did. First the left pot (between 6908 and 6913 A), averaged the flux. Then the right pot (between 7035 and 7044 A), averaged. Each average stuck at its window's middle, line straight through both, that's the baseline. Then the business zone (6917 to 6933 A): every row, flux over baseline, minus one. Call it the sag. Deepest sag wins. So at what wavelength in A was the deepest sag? 6921.45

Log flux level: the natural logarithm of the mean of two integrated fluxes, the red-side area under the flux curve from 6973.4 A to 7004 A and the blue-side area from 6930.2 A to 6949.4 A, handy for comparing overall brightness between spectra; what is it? 5.69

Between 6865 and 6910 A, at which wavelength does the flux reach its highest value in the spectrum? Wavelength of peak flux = 6900.77 A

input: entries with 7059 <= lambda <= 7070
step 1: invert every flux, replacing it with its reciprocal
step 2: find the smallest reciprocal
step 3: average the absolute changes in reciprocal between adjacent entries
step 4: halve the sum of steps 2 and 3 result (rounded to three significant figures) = 0.0438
